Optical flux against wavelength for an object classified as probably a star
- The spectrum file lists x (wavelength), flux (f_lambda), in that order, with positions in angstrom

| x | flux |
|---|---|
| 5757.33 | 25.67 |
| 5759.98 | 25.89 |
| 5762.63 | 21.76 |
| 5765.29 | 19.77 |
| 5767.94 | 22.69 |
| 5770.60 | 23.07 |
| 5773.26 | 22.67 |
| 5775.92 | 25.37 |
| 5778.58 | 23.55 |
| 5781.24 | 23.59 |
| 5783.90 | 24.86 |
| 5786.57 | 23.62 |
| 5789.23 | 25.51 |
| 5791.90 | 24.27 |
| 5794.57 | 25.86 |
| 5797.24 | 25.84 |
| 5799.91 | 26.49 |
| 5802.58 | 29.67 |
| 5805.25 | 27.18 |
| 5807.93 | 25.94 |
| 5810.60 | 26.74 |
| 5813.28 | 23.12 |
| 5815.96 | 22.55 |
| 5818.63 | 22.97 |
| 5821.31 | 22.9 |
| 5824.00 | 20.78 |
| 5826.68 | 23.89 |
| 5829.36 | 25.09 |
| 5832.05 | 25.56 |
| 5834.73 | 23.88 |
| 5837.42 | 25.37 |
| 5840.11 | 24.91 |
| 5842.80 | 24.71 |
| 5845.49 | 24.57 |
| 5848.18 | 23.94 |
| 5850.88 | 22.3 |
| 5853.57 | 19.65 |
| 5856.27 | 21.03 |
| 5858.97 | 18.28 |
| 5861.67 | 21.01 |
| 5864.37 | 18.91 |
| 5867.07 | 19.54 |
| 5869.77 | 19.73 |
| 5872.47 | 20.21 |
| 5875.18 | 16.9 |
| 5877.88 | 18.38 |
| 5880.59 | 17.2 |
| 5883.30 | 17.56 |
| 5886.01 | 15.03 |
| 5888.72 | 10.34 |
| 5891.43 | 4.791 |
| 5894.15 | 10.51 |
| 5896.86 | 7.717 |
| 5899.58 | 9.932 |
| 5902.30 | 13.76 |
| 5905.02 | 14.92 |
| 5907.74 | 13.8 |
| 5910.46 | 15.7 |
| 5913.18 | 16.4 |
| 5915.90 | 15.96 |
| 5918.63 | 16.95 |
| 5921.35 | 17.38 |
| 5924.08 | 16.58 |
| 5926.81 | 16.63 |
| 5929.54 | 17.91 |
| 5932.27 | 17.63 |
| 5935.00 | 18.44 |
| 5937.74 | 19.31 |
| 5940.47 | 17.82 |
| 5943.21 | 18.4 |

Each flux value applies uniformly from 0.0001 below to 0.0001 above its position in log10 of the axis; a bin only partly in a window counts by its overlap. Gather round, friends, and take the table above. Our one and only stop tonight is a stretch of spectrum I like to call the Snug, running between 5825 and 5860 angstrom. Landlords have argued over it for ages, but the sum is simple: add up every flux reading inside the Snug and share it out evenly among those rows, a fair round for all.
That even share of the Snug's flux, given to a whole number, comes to 23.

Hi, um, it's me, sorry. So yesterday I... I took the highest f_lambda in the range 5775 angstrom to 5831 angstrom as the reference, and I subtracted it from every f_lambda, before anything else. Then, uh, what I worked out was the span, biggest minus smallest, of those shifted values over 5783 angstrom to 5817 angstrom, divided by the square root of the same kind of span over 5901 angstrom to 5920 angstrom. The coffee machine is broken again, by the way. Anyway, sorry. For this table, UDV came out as 4.0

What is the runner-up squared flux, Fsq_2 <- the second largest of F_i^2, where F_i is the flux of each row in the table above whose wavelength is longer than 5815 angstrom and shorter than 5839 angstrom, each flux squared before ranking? 644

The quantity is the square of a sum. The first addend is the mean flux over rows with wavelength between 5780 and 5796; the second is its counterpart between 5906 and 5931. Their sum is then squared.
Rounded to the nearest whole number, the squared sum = 1680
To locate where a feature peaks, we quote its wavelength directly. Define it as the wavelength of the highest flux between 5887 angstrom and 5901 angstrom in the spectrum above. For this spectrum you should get 5894.15 angstrom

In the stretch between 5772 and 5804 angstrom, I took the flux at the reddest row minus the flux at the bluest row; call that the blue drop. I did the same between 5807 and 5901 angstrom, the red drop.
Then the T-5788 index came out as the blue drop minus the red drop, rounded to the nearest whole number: 23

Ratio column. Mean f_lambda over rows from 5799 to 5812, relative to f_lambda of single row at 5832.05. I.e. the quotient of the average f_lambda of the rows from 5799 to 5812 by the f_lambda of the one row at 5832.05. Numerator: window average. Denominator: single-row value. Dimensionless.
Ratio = 1.06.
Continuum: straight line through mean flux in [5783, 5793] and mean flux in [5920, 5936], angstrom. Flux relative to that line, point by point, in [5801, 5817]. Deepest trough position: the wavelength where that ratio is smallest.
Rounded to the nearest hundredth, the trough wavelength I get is 5815.96 angstrom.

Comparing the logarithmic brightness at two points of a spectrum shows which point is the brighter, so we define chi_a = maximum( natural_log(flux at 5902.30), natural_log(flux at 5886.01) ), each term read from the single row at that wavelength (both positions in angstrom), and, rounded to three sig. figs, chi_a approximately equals 2.71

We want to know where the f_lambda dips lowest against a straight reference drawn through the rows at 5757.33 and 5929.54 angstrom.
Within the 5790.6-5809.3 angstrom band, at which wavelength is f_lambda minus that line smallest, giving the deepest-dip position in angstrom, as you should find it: 5791.90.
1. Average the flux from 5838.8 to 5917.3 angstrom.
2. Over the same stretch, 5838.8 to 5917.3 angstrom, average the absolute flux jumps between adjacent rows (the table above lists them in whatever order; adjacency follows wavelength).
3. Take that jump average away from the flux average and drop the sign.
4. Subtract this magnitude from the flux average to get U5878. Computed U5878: 1.95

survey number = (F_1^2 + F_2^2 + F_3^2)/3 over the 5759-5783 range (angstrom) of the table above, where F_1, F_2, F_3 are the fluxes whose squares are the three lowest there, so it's 459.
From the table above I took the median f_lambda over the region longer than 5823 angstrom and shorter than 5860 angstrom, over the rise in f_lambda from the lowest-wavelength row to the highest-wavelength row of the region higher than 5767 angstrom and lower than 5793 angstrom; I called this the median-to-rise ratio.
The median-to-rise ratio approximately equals 15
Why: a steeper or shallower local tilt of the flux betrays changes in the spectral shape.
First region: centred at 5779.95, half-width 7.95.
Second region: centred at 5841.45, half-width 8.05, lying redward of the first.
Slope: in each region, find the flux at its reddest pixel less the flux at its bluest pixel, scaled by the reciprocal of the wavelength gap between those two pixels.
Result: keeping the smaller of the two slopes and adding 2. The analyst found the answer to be 2.00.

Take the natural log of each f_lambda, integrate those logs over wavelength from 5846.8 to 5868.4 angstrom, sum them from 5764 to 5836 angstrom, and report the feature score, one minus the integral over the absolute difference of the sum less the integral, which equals -2.1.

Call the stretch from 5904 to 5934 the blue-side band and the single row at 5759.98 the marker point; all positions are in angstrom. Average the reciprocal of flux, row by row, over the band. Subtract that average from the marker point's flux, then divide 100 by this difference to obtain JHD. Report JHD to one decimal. 3.9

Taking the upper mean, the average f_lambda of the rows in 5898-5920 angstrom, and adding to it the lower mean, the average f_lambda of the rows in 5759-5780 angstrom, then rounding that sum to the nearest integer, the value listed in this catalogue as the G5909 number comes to 38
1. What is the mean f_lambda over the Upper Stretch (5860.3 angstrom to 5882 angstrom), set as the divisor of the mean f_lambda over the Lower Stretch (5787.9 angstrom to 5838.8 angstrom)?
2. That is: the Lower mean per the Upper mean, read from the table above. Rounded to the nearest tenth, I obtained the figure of 1.3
